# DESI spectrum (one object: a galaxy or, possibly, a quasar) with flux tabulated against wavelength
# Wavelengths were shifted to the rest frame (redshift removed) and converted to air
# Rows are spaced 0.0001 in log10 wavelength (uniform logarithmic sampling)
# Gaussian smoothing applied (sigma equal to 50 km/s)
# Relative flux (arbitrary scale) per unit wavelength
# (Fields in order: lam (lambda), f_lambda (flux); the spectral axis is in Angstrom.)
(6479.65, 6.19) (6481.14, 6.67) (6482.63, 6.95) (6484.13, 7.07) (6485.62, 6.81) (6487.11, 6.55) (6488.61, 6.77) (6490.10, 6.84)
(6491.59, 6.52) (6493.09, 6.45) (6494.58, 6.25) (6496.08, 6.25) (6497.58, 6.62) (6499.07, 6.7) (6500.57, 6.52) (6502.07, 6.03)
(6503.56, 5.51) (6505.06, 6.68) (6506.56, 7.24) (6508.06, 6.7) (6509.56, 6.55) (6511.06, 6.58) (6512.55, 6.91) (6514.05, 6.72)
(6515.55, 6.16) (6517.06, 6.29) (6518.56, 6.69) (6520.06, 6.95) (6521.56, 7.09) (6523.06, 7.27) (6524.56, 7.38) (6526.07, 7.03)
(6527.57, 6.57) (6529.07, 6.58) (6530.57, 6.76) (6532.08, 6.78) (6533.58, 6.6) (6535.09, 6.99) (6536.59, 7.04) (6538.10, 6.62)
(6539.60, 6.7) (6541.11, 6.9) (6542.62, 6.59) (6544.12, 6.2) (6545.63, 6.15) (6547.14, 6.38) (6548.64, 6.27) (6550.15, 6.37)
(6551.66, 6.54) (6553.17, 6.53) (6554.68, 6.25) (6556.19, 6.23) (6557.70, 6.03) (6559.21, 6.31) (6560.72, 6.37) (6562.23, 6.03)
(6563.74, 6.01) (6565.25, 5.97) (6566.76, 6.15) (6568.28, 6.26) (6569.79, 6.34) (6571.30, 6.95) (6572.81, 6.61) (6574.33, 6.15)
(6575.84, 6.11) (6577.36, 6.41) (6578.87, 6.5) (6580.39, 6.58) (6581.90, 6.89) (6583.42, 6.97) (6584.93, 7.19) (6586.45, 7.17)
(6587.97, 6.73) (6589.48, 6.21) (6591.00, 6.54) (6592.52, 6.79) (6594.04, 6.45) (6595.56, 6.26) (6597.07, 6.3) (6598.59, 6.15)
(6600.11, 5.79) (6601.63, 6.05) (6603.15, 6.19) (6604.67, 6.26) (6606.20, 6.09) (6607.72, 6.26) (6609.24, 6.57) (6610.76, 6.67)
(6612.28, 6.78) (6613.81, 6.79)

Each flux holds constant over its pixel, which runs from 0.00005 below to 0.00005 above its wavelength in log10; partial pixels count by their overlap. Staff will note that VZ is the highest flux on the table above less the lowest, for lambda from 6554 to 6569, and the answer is 0.4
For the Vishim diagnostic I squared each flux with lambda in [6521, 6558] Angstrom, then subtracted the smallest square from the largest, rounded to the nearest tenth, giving 18.1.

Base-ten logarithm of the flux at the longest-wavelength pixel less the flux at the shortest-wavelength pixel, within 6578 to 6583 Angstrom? -0.41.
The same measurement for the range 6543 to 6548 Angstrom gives -0.74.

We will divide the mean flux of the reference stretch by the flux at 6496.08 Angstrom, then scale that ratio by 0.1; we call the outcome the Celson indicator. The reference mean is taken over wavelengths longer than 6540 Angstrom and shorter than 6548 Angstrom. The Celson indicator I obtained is 0.103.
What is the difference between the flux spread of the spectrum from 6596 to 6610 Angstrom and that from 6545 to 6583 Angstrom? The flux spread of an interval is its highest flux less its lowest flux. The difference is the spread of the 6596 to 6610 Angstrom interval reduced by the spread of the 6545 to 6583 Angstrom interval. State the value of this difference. -0.2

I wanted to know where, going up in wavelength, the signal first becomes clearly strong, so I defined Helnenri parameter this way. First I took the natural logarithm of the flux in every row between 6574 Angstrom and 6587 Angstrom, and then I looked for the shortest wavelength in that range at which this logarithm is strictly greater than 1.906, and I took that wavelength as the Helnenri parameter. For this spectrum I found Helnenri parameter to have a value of 6581.90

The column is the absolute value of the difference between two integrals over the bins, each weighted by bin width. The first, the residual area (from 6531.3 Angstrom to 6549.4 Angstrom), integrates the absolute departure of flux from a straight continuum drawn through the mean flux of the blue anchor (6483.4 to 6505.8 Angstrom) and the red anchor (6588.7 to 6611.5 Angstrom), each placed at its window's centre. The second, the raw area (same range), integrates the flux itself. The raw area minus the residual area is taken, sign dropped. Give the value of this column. 114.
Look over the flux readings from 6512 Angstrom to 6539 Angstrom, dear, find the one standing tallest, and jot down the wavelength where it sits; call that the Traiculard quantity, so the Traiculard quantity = 6524.56 Angstrom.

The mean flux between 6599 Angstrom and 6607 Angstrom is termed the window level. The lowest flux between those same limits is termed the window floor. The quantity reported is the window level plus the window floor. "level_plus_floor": 11.9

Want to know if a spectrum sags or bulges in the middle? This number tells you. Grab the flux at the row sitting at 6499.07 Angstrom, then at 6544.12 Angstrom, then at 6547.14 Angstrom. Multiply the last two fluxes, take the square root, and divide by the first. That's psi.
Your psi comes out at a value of 0.94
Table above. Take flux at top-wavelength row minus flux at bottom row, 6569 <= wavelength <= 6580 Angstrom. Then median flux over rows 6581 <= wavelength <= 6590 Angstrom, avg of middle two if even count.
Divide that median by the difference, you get 43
